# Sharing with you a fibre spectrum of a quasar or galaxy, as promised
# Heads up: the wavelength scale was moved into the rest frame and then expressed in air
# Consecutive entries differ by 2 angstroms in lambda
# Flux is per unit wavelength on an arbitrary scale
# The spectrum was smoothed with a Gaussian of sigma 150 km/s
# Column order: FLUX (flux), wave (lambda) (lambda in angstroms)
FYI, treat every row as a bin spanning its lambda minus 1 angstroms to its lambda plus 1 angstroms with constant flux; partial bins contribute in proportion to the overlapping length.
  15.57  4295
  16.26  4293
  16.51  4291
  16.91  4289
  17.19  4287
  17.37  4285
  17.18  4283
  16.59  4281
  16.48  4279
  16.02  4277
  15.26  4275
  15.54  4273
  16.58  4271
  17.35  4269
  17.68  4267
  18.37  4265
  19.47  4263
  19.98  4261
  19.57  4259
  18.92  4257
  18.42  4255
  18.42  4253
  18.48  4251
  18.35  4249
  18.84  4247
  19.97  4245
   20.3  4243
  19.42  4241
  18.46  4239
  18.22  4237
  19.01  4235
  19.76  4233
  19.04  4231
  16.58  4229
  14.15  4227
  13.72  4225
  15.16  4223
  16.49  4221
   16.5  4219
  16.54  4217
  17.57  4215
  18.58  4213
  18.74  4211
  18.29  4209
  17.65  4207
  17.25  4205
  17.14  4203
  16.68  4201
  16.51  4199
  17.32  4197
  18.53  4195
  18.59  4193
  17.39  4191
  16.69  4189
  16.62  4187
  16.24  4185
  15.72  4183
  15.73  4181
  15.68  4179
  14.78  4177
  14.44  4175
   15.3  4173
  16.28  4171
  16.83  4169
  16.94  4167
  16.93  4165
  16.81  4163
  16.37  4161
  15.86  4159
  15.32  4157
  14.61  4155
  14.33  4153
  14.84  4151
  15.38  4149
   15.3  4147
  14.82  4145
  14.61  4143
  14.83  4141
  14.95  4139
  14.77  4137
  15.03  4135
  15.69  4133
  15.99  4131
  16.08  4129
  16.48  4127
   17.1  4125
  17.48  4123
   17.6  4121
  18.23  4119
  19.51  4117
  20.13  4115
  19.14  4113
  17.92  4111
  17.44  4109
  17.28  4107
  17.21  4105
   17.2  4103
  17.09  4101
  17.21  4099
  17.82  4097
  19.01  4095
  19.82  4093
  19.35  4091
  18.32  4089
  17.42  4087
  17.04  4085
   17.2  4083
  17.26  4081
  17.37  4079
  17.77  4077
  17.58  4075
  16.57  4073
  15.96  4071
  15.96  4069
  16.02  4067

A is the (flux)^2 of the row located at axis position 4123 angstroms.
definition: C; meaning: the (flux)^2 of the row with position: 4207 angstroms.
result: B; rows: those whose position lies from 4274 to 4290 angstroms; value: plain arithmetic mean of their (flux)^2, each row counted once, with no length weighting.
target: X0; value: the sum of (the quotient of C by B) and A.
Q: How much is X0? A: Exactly 307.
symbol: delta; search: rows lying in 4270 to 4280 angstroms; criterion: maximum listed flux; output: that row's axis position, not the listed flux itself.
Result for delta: 4271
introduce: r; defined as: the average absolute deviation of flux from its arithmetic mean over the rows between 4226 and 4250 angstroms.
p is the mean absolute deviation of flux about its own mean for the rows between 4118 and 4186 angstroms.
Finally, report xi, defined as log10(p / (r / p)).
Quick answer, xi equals -0.21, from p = 0.8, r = 1.1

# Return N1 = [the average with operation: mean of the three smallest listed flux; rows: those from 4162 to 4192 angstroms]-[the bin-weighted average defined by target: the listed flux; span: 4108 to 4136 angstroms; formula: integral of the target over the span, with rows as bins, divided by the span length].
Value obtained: -3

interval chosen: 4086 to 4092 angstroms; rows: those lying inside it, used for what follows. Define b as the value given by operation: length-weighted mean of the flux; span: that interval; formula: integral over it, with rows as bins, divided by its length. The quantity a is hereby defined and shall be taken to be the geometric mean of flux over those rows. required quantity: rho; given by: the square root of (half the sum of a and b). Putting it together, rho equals 4.28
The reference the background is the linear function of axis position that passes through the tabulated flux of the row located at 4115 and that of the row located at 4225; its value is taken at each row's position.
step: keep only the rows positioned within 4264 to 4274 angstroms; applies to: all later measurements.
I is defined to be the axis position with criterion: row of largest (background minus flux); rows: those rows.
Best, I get 4273 angstroms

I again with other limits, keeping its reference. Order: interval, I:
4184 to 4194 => 4185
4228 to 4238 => 4229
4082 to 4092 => 4085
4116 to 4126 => 4125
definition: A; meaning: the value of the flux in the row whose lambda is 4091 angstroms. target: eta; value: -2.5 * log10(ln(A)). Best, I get -1.18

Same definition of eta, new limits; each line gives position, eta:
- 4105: -1.14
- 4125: -1.13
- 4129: -1.11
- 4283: -1.13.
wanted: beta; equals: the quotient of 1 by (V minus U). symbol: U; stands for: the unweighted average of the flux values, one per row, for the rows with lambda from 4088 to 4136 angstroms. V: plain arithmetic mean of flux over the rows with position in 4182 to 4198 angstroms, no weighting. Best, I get -1.9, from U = 17.67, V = 17.1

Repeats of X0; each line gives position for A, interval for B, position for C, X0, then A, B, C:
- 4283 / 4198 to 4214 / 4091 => 296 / 295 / 311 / 374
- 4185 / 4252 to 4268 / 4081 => 265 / 264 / 356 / 298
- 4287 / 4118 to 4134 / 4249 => 297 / 295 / 284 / 337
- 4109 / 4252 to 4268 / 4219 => 305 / 304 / 356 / 272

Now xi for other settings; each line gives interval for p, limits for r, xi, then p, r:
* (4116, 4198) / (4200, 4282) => -0.09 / 1.0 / 1.3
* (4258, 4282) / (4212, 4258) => 0.10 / 1.3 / 1.4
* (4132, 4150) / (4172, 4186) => -0.81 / 0.3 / 0.5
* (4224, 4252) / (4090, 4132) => 0.33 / 1.4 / 1.0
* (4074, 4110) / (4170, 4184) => -0.10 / 0.6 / 0.5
